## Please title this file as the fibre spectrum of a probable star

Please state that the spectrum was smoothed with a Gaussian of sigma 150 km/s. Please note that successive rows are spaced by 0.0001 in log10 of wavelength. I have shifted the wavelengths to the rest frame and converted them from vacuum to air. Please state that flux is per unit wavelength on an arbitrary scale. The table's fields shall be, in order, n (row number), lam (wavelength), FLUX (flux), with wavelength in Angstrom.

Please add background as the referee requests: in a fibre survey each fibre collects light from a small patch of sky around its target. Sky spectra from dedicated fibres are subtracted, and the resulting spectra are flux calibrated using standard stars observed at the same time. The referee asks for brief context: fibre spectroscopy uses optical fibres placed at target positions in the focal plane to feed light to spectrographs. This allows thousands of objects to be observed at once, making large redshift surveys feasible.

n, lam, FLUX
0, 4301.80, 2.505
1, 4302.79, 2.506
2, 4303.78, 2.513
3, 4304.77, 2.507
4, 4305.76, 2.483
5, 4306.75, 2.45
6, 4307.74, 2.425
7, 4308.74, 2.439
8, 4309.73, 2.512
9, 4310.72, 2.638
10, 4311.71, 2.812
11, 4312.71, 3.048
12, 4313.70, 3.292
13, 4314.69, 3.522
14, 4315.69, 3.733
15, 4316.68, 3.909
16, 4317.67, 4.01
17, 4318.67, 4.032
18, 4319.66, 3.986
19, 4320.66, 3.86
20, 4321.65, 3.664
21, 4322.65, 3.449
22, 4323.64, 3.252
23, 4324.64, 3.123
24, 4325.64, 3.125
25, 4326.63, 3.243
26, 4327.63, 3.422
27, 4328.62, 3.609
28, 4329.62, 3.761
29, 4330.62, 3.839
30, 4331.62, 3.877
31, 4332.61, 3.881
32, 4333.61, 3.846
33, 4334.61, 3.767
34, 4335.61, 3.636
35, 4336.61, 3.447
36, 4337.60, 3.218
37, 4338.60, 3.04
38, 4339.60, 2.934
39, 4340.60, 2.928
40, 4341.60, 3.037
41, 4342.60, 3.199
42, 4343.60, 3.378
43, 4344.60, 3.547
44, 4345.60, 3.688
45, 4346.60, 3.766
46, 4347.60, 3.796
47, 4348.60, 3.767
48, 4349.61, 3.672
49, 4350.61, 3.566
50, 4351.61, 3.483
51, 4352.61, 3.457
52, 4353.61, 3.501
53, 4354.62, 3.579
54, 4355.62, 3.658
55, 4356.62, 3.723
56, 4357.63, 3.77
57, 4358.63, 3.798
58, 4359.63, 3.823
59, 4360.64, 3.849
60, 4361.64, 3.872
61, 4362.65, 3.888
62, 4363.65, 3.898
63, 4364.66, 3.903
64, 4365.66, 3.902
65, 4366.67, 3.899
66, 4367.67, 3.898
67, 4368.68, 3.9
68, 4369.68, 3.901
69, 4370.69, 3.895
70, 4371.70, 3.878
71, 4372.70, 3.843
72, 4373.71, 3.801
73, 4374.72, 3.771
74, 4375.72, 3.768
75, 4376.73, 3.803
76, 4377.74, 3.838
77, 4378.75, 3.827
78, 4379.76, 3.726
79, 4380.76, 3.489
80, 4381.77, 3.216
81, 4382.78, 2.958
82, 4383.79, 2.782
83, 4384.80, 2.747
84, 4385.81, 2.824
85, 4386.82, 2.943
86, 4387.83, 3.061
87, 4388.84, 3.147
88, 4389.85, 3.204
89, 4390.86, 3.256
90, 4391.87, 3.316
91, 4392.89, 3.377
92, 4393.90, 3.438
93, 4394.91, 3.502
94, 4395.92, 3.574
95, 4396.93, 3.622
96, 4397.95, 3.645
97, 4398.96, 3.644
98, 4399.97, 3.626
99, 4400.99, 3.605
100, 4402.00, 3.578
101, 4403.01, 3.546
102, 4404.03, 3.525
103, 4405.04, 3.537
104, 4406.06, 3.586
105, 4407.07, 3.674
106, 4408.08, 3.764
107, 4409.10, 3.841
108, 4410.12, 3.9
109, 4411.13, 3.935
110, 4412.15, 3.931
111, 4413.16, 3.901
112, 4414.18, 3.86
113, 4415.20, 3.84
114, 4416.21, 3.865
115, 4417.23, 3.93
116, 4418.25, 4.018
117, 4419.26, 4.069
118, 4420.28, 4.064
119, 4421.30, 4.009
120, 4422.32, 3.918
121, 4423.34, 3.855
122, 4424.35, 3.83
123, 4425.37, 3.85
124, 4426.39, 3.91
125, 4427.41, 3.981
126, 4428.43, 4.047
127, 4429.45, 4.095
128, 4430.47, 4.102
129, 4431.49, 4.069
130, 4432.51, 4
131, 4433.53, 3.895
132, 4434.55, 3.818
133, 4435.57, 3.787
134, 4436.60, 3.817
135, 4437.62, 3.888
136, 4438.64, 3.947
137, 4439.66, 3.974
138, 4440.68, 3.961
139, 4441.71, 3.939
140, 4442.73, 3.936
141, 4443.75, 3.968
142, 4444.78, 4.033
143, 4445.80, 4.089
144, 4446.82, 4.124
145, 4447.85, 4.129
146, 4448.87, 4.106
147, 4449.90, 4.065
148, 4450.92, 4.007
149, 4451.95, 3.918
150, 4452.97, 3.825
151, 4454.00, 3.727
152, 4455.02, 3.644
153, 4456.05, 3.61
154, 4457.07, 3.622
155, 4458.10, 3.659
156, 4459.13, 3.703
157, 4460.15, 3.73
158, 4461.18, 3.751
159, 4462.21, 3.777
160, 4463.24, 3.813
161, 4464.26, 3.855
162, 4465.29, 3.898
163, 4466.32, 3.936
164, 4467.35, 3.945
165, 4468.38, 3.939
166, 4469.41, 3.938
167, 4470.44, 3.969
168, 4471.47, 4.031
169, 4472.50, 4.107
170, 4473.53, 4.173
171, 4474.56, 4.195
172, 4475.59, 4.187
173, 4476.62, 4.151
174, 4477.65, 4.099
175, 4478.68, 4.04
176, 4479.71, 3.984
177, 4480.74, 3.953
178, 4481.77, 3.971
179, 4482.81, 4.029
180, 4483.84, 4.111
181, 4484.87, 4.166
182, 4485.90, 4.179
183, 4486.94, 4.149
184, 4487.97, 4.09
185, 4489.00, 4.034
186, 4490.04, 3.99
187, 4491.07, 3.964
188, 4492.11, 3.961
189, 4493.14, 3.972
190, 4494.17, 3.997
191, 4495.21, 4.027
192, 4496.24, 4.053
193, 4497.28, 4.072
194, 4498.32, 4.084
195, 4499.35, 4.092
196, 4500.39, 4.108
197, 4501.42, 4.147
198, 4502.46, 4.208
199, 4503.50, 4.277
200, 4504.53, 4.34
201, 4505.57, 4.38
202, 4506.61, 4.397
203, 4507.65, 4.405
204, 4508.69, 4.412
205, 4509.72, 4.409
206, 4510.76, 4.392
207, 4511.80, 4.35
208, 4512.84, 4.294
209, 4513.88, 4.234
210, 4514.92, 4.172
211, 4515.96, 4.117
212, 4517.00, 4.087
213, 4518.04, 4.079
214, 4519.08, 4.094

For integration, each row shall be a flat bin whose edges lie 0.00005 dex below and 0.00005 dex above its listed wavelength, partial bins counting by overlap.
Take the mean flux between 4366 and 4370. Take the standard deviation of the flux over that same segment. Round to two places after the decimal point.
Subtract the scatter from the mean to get 3.90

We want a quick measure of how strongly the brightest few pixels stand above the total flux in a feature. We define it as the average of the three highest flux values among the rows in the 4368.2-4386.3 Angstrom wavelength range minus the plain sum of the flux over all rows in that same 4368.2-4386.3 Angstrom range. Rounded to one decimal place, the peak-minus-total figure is -60.1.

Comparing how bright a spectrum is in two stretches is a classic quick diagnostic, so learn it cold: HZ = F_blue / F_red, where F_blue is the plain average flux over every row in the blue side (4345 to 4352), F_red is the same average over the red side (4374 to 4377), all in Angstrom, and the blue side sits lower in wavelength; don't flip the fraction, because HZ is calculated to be 0.97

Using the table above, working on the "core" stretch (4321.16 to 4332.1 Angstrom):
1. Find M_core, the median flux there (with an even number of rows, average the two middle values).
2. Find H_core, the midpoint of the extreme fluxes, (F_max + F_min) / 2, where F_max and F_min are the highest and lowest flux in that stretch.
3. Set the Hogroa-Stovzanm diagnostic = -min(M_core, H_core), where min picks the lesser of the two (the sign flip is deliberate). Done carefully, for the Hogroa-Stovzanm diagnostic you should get -3.45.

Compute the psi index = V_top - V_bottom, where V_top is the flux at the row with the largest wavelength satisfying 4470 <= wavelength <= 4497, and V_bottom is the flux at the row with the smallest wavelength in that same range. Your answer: 0.1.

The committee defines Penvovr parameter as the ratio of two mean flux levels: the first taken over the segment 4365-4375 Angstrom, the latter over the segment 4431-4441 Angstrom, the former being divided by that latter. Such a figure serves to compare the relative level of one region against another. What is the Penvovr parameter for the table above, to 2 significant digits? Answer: 0.99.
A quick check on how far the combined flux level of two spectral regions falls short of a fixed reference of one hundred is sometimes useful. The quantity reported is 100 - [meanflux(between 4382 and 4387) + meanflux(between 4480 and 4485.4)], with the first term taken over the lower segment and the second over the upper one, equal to 93.1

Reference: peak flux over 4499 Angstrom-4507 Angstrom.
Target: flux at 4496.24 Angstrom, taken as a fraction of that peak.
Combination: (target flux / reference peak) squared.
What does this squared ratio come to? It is 0.85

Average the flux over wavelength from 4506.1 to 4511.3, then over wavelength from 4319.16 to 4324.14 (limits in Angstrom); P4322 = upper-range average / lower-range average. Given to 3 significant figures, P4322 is 1.21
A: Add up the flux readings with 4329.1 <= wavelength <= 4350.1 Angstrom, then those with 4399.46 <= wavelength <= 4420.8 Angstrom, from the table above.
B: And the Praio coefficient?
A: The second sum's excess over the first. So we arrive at 6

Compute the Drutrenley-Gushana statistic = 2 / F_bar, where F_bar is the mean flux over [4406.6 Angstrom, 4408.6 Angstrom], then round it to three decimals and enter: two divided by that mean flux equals 0.538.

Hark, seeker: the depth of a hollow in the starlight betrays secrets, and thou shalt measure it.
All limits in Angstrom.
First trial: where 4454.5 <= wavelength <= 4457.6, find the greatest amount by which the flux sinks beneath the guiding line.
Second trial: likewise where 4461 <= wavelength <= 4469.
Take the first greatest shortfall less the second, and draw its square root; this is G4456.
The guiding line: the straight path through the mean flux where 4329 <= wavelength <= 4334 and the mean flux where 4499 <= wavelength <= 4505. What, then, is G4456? 0.36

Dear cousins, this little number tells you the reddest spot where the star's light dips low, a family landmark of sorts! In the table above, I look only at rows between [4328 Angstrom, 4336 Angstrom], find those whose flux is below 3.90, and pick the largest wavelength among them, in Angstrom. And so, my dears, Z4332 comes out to 4335.61 Angstrom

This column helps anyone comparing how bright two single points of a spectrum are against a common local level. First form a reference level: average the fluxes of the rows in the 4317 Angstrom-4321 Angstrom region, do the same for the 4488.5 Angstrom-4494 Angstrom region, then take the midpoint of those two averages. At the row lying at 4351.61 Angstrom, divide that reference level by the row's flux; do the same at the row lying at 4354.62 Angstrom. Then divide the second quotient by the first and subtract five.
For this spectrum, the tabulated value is -4.03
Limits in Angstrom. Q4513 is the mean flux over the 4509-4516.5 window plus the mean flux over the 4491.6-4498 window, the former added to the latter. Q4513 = 8.3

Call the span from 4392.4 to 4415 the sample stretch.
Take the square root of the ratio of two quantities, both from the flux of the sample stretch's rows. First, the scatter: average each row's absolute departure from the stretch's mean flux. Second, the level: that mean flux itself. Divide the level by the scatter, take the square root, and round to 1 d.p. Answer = 5.2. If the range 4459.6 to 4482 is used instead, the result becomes 6.0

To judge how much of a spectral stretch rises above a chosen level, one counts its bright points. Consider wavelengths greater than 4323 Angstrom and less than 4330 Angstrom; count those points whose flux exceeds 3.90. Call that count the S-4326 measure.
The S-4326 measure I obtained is 0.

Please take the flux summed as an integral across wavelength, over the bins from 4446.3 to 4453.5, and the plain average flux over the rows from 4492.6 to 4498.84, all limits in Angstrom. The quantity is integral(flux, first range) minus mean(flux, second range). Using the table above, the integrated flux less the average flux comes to 25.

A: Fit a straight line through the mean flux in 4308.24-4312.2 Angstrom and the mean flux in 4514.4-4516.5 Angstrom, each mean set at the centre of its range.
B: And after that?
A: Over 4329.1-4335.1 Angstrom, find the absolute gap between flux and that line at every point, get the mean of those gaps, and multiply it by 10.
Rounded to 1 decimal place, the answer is 10.6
